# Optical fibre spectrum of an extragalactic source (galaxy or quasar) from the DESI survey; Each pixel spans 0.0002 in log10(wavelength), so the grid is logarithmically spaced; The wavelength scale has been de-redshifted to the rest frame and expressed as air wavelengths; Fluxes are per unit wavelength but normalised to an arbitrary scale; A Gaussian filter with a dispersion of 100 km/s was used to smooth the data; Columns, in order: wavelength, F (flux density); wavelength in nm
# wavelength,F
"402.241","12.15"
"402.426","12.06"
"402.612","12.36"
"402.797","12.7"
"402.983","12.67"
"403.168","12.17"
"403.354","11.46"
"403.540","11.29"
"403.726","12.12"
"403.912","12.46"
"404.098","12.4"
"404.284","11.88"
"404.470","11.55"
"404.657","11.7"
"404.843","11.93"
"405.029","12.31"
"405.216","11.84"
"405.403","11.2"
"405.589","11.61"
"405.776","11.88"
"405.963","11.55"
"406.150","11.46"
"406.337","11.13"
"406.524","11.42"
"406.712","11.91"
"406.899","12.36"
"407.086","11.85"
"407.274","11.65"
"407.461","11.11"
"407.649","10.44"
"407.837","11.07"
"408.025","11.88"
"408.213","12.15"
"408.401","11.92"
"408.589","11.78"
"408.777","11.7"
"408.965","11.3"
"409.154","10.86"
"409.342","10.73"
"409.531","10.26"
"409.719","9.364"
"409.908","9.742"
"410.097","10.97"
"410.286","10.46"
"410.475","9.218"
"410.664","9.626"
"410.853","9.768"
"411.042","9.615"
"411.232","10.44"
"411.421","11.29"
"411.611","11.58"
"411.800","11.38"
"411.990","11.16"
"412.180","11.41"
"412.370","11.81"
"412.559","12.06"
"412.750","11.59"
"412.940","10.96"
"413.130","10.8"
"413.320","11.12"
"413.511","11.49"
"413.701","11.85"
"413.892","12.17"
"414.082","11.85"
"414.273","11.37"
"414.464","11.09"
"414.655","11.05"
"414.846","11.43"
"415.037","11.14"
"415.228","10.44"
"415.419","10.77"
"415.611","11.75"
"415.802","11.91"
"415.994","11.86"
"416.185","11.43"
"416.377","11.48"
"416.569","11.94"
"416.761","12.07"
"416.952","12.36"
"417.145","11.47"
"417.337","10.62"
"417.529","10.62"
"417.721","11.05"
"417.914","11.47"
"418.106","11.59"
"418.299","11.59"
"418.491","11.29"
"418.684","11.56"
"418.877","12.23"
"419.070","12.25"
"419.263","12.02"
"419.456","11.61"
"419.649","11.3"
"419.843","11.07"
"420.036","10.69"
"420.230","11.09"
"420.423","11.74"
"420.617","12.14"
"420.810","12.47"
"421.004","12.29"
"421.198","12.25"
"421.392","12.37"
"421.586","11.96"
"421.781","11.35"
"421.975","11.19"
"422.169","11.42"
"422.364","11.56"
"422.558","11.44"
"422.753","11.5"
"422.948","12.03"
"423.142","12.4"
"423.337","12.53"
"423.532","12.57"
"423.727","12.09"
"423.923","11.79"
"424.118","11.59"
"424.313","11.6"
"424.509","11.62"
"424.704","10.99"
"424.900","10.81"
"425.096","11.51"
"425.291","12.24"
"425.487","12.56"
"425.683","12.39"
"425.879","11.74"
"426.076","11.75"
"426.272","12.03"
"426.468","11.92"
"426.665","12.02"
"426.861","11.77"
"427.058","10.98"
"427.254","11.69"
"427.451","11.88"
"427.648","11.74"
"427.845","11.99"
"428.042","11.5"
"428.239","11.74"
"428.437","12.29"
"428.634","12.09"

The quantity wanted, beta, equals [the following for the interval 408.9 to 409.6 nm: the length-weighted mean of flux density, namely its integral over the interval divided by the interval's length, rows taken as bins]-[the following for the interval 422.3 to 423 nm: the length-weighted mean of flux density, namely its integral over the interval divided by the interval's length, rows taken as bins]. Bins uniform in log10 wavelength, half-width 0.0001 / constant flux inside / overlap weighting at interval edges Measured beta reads -0.83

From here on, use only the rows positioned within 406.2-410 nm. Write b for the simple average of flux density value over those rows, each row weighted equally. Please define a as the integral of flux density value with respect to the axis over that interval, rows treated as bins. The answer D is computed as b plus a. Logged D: 54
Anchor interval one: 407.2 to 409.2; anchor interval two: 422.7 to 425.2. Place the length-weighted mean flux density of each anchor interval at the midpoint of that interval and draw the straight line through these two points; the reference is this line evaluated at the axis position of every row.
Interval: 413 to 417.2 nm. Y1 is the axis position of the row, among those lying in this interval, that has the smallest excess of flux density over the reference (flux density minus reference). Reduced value 415.228 nm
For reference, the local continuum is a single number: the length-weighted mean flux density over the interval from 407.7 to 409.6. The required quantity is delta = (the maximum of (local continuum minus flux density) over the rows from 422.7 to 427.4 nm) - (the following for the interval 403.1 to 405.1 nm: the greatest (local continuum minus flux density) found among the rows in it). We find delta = 0.5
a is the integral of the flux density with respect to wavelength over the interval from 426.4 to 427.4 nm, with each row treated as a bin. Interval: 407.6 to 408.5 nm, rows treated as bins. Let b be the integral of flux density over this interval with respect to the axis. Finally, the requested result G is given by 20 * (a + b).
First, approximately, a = 11.7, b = 10.4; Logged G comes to 441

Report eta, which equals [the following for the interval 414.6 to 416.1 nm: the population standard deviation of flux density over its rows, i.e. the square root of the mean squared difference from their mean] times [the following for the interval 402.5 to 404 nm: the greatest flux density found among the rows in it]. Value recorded 6.4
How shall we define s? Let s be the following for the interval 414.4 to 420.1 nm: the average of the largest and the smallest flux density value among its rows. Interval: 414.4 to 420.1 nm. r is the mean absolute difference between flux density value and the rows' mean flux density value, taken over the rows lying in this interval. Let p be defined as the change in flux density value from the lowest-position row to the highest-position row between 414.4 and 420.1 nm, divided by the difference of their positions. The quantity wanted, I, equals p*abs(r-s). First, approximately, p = -0.07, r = 0.41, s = 11.4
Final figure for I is -0.8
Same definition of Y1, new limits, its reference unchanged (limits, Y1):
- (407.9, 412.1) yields 410.475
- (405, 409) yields 407.649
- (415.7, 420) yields 417.529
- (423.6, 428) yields 424.900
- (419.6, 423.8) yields 420.036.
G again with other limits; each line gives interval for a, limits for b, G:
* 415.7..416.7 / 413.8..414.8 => 465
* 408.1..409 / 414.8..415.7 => 412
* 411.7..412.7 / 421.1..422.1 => 468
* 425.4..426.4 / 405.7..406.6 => 448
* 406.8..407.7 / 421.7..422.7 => 436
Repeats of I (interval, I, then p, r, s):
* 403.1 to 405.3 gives -1.9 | -0.16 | 0.31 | 11.9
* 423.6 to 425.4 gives 1.1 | 0.10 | 0.32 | 11.5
